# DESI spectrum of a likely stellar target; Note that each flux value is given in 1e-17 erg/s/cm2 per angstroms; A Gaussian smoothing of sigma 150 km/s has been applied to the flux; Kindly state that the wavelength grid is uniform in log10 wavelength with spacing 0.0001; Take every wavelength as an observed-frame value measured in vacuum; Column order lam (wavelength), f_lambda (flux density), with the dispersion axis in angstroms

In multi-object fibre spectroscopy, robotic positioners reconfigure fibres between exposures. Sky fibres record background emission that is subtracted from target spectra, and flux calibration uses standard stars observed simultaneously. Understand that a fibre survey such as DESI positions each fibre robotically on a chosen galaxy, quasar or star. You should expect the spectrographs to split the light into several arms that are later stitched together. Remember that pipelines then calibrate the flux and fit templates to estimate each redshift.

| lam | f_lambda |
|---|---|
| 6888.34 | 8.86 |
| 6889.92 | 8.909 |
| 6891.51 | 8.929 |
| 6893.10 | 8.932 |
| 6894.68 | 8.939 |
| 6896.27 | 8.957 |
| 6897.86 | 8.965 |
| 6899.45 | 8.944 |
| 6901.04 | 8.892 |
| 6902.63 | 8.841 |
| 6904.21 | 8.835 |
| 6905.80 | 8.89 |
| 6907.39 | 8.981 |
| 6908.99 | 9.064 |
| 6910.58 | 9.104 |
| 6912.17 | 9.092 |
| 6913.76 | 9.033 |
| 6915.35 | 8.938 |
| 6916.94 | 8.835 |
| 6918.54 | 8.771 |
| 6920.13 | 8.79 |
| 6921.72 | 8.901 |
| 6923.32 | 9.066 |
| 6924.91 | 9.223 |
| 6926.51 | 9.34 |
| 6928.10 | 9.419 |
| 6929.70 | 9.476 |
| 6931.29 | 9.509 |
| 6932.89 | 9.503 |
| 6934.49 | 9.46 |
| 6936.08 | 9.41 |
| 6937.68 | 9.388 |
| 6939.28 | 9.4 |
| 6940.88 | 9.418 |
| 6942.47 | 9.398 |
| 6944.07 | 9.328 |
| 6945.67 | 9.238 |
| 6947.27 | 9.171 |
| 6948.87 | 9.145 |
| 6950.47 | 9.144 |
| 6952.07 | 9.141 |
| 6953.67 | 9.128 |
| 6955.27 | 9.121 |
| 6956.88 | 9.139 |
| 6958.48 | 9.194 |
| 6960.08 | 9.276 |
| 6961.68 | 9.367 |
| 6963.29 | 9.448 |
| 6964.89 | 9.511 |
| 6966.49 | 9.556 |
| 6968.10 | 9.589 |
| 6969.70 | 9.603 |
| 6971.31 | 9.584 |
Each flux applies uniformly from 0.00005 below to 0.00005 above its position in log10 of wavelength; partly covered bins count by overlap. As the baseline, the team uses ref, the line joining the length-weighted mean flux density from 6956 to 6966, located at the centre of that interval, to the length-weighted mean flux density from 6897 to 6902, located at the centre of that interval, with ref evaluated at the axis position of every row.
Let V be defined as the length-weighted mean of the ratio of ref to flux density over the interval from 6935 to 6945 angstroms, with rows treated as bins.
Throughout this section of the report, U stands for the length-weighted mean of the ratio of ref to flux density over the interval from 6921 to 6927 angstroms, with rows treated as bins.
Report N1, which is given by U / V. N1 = 1.02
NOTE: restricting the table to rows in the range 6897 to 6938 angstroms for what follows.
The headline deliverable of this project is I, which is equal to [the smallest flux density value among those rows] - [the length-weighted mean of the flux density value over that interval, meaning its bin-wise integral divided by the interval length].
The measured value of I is -0.33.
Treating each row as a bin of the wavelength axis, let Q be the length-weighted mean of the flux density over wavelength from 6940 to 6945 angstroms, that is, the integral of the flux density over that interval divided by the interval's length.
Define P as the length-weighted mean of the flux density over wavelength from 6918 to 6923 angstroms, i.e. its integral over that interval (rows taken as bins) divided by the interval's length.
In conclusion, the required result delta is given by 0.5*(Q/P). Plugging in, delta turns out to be 0.53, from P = 8.8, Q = 9.4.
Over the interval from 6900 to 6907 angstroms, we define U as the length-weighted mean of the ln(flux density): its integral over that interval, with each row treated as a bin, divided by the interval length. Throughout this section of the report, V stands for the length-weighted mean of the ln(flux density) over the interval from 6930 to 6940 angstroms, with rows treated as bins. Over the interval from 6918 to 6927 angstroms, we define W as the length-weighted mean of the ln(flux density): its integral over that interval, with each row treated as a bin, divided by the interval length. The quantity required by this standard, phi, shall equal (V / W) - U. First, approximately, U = 2.19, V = 2.246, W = 2.20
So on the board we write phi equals -1.16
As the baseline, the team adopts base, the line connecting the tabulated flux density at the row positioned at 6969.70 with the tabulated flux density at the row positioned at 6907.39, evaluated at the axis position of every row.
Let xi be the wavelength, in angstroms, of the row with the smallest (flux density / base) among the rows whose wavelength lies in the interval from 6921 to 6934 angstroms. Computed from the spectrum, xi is 6921.72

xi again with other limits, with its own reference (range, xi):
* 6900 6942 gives 6918.54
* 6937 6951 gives 6950.47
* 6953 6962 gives 6955.27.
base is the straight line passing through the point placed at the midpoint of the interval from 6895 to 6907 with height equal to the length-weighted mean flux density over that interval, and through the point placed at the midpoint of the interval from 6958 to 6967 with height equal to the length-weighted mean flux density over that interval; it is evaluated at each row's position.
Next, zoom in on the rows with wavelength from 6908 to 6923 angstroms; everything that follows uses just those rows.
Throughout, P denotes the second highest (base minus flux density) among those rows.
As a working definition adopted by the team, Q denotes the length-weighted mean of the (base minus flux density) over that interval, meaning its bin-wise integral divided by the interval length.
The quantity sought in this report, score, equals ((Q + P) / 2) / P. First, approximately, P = 0.27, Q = 0.07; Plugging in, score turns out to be 0.63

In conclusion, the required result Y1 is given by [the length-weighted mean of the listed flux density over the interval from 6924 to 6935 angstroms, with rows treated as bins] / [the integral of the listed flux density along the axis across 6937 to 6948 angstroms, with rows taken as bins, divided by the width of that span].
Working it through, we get 1.01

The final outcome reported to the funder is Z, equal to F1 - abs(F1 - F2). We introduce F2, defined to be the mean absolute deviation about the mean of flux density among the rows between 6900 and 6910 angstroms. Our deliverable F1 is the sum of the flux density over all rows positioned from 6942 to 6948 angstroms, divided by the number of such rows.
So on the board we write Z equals 0.07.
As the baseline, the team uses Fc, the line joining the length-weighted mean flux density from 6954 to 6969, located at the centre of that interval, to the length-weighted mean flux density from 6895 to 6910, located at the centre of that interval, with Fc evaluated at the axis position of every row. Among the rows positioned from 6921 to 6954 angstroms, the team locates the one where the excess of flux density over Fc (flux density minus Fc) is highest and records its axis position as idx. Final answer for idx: 6931.29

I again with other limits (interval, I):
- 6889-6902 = -0.04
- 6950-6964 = -0.09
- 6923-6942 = -0.33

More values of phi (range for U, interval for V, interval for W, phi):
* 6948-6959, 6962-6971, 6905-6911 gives -1.19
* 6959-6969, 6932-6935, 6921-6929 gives -1.23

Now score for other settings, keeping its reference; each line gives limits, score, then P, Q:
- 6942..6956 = 0.74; 0.20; 0.09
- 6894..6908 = 0.46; 0.08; -0.01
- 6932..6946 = 1.74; -0.08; -0.19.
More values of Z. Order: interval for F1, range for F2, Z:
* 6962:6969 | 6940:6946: 0.06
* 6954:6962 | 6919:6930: 0.22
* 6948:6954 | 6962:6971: 0.05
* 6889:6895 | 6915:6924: 0.08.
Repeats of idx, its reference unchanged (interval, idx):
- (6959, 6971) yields 6969.70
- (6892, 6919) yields 6910.58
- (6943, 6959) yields 6944.07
